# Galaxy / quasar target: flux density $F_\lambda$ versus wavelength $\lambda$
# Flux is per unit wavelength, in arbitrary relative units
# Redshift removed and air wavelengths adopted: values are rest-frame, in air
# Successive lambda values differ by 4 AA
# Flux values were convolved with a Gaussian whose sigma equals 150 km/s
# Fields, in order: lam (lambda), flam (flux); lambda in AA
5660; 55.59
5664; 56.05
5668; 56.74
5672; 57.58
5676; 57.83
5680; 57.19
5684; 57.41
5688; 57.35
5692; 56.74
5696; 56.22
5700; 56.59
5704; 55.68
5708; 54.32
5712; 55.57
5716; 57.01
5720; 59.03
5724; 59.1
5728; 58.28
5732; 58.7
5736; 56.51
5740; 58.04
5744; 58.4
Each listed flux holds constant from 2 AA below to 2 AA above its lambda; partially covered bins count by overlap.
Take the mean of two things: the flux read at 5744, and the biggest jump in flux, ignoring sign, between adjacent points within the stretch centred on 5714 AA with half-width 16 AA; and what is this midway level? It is 30.2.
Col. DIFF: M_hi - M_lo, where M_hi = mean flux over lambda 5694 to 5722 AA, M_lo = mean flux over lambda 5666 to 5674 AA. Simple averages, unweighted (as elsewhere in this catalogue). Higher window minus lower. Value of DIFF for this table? -0.8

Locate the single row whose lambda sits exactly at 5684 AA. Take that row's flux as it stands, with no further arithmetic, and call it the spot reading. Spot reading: 57.41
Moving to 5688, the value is 57.35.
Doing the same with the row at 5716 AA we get 57.01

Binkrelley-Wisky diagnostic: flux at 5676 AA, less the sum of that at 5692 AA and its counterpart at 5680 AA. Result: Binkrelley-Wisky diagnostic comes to -56.1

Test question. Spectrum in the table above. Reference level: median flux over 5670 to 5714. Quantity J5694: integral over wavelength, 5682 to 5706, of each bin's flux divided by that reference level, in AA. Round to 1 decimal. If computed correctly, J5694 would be 24.0 AA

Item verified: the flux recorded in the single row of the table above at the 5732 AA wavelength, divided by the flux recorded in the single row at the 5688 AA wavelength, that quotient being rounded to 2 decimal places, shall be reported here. 1.02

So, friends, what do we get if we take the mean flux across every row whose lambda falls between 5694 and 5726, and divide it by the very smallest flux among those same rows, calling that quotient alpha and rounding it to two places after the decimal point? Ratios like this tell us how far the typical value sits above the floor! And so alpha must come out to 1.04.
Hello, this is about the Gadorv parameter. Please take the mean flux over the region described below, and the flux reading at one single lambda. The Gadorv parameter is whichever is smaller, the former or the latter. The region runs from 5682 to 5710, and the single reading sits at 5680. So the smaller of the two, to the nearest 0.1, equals 56.3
